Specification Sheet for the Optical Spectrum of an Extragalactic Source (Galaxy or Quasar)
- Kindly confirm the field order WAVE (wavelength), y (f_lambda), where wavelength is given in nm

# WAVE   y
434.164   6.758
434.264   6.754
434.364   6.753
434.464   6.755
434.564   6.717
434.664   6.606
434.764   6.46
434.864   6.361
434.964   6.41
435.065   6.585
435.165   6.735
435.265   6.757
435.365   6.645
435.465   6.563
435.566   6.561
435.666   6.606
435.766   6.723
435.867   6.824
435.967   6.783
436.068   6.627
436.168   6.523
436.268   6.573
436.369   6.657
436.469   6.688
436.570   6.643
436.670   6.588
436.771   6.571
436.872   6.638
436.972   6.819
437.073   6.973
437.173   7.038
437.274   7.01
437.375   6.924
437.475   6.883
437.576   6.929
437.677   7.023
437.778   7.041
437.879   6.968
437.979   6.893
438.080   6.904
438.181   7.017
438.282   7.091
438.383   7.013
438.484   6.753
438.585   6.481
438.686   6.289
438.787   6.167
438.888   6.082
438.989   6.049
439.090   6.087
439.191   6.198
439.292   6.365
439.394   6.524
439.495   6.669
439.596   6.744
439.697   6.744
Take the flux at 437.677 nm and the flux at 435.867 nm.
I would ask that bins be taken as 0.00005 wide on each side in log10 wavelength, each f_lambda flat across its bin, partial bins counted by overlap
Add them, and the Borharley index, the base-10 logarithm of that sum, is 1.14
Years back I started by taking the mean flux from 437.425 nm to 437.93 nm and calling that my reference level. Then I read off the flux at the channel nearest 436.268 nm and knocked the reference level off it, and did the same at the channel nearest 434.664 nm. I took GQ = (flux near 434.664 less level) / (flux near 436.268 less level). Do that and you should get 0.92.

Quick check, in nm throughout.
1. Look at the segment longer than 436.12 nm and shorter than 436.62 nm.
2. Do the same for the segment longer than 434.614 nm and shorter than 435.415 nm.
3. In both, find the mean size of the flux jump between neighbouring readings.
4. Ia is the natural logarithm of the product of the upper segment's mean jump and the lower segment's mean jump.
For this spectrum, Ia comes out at -5.18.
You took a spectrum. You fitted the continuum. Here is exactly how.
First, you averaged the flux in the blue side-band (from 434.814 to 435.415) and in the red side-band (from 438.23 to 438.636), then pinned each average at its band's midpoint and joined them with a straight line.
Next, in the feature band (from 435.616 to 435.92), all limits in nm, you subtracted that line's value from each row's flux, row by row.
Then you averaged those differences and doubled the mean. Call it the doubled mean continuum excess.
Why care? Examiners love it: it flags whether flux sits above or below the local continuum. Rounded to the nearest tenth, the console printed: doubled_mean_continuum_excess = 0.2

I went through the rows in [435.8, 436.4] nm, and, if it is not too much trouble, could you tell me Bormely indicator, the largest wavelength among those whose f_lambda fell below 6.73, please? 436.369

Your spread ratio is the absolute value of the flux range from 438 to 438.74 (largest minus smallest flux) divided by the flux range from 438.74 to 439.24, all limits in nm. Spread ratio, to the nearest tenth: 5.4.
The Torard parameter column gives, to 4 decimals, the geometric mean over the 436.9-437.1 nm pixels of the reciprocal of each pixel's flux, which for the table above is 0.1450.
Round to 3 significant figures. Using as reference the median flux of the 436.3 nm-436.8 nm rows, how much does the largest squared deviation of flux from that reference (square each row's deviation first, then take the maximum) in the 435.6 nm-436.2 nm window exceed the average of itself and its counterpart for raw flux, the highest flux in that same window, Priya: -3.40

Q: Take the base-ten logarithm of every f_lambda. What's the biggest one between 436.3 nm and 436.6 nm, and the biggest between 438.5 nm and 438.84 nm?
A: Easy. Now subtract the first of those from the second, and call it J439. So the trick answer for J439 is -0.01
